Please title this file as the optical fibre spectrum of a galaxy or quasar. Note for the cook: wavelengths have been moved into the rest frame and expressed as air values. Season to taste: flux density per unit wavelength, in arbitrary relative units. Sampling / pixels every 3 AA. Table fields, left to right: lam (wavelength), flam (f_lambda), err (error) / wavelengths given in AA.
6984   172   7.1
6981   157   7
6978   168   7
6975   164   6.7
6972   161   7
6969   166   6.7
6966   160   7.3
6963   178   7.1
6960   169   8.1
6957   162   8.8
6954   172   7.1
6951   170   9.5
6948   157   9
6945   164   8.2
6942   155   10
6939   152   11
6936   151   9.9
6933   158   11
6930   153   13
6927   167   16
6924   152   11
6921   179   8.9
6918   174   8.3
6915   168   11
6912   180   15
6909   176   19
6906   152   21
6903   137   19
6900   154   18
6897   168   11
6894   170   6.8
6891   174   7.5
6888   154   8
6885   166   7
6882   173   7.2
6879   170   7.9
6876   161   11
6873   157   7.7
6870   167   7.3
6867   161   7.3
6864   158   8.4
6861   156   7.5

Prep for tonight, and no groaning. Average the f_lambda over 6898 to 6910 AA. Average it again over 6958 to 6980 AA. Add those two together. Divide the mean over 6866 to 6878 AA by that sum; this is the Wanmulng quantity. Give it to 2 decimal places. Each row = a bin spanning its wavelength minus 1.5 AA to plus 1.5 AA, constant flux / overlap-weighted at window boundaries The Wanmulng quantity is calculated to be 0.50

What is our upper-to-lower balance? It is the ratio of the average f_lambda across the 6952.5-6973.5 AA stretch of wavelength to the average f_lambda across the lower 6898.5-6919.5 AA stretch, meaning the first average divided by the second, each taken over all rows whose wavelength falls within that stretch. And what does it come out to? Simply 1.02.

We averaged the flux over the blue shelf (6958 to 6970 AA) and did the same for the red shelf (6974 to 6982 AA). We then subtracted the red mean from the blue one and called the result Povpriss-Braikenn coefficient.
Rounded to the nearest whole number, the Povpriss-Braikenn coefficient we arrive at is 5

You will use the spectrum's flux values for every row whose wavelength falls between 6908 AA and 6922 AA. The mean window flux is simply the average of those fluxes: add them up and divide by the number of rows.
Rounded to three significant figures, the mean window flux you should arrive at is 175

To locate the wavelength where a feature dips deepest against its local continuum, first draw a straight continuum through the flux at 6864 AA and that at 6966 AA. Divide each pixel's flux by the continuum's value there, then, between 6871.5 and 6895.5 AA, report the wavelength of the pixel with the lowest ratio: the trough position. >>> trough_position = 6888 AA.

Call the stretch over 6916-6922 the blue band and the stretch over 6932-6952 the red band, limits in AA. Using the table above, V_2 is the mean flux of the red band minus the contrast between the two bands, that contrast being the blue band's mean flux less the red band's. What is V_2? 140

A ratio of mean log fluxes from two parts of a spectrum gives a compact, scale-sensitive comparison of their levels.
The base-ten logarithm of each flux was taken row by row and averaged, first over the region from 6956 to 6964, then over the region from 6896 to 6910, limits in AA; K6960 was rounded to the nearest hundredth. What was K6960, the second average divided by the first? 0.98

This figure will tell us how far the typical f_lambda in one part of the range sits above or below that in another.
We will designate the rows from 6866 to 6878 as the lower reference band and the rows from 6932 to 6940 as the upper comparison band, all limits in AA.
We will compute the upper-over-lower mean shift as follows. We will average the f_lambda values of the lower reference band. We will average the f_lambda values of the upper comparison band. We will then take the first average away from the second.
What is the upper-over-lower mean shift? -8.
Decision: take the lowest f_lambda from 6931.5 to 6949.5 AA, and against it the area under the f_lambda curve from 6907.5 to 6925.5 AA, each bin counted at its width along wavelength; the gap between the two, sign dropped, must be 2936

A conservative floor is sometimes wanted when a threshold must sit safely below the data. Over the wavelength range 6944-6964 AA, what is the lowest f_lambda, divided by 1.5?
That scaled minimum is 105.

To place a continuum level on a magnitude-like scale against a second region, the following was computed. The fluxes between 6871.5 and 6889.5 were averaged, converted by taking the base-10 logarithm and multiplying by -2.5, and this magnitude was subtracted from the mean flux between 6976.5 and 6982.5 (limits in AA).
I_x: 168.0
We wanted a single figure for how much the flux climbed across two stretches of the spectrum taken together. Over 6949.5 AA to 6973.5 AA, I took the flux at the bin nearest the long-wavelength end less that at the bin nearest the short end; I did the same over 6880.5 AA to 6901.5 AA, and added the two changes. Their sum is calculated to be -28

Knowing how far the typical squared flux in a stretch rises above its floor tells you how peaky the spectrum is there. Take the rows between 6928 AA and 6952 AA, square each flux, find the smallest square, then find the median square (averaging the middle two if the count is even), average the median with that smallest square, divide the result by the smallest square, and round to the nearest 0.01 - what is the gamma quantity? 1.03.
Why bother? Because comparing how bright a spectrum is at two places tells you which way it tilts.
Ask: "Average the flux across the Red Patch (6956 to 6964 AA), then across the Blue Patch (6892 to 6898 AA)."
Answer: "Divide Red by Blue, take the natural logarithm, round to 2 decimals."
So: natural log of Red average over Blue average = 0.00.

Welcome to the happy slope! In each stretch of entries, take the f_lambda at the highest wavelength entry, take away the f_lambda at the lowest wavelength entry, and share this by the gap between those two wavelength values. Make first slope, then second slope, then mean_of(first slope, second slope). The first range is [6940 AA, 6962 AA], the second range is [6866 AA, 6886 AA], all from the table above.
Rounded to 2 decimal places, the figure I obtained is 0.53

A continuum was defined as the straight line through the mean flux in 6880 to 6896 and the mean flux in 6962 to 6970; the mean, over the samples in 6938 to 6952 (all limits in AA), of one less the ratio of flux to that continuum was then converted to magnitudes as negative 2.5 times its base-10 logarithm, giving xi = 3.3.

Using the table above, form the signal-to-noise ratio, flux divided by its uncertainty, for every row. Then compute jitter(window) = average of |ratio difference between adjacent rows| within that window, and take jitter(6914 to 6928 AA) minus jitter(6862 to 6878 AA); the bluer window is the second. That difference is 1.0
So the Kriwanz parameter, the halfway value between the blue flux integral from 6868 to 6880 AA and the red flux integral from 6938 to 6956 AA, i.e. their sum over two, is 2438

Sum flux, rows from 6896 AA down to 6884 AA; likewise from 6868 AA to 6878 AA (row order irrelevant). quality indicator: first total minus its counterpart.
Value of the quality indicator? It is 179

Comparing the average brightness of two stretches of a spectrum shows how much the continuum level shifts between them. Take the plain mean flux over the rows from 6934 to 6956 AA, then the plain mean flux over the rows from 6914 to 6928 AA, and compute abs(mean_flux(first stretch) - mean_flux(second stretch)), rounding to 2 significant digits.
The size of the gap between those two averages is 7.9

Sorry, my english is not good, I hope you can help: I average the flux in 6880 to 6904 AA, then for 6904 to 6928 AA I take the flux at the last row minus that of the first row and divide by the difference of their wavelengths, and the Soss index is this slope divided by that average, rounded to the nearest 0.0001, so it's 0.0044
